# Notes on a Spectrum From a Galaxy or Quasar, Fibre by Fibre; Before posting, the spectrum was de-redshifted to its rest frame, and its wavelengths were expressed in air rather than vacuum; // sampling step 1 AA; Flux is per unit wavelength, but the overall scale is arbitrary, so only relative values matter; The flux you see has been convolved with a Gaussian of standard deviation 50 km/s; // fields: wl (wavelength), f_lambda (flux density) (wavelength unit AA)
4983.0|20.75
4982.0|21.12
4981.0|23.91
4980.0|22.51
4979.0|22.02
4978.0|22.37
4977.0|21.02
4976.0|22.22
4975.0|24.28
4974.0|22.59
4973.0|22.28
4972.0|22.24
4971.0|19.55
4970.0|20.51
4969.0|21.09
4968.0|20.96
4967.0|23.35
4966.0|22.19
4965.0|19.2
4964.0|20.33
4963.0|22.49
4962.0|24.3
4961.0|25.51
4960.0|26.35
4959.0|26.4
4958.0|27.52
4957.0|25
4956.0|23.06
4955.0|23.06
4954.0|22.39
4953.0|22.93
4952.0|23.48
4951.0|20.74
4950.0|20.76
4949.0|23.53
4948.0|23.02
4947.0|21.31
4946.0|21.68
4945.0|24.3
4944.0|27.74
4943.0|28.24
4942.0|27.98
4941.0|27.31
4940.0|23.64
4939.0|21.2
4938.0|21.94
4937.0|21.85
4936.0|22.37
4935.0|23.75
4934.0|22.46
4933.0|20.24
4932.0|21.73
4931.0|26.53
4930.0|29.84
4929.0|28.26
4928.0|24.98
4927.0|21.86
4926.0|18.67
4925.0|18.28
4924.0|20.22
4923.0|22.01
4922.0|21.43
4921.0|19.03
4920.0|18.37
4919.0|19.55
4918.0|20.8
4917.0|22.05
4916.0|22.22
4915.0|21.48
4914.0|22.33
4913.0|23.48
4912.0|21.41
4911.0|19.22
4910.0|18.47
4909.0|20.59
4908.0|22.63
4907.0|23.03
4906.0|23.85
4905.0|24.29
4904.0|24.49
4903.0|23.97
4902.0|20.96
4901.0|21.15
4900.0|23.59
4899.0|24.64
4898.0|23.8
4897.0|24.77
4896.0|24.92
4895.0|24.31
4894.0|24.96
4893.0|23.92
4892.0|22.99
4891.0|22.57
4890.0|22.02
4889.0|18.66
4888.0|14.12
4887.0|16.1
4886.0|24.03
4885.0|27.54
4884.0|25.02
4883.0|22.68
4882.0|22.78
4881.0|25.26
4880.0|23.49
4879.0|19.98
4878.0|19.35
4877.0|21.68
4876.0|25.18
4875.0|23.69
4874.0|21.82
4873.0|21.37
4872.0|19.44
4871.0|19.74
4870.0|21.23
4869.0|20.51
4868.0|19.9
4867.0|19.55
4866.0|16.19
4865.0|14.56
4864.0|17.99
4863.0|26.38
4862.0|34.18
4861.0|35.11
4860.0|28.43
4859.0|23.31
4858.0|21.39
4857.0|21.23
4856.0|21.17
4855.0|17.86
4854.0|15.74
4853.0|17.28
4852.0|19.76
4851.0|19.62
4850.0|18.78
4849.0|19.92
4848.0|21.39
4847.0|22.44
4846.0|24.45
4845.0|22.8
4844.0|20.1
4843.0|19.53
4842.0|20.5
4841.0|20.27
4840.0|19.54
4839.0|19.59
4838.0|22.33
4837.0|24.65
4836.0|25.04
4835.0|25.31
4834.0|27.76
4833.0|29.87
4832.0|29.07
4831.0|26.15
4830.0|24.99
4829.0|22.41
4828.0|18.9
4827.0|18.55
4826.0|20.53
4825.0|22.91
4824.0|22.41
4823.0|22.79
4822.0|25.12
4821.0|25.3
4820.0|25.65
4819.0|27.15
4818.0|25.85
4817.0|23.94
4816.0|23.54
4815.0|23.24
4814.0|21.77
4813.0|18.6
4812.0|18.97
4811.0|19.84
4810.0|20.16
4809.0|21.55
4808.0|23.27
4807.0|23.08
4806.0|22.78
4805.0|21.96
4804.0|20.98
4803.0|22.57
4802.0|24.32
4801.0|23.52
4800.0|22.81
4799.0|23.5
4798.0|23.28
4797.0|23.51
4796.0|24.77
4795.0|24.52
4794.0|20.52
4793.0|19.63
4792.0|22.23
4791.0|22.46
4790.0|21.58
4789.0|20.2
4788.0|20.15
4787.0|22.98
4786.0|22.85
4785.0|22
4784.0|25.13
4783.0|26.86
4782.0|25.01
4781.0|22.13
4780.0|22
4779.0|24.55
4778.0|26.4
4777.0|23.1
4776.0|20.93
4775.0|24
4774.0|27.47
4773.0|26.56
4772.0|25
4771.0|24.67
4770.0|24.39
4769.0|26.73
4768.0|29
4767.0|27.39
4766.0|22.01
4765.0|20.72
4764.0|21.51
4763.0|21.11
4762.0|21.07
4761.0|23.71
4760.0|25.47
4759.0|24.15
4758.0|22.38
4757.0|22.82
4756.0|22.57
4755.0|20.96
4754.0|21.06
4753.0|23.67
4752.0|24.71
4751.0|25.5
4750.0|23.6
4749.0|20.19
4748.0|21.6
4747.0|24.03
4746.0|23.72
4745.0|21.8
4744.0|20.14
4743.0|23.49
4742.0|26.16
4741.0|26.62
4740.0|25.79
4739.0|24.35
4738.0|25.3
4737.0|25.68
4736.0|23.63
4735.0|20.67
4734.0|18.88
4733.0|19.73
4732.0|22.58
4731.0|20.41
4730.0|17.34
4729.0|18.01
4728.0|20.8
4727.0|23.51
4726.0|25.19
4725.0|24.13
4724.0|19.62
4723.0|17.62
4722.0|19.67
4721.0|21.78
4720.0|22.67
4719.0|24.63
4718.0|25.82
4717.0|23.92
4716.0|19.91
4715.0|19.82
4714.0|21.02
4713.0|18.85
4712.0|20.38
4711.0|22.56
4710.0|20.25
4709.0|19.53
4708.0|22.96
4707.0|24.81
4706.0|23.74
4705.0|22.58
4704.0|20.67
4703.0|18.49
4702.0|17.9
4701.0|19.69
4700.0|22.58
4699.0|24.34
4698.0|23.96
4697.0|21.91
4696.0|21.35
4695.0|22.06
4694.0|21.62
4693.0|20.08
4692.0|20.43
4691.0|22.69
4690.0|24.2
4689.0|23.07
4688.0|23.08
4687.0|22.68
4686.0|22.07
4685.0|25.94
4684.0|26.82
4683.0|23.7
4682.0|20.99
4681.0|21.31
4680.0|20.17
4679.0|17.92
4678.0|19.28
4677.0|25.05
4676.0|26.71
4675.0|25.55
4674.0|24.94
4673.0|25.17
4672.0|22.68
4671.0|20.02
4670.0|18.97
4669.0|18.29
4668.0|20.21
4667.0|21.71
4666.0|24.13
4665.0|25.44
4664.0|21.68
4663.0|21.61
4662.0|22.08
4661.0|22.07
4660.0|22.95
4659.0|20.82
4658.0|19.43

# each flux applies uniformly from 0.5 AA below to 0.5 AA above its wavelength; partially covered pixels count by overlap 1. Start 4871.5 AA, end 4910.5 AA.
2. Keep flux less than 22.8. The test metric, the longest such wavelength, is 4910.0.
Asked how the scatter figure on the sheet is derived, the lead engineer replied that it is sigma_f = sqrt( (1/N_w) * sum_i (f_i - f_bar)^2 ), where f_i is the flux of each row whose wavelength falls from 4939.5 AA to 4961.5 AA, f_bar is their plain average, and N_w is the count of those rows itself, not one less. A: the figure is 2.37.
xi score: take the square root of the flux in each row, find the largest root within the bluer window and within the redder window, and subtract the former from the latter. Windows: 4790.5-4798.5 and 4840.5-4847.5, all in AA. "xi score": -0.03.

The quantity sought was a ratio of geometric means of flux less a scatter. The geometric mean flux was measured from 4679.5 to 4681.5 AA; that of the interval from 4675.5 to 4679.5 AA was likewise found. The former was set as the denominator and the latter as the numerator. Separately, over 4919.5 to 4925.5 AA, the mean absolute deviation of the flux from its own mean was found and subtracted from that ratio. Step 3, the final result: -0.3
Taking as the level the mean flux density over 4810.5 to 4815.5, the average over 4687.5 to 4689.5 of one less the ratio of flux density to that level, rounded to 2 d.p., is -0.13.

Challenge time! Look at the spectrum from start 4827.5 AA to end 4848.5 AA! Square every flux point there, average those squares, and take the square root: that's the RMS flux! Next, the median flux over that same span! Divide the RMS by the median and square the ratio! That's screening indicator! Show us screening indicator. 1.09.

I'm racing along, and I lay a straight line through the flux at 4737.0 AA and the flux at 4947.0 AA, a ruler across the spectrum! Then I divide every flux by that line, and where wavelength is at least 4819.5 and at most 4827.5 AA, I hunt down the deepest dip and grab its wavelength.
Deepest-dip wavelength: 4827.0 AA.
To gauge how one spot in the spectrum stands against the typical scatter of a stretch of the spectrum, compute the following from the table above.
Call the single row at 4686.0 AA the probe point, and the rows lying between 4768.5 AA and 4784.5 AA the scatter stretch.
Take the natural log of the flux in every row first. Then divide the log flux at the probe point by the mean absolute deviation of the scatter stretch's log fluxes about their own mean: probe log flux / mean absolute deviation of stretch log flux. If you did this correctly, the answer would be 51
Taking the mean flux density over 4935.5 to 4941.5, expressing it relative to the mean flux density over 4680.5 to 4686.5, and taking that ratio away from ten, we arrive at 9.02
